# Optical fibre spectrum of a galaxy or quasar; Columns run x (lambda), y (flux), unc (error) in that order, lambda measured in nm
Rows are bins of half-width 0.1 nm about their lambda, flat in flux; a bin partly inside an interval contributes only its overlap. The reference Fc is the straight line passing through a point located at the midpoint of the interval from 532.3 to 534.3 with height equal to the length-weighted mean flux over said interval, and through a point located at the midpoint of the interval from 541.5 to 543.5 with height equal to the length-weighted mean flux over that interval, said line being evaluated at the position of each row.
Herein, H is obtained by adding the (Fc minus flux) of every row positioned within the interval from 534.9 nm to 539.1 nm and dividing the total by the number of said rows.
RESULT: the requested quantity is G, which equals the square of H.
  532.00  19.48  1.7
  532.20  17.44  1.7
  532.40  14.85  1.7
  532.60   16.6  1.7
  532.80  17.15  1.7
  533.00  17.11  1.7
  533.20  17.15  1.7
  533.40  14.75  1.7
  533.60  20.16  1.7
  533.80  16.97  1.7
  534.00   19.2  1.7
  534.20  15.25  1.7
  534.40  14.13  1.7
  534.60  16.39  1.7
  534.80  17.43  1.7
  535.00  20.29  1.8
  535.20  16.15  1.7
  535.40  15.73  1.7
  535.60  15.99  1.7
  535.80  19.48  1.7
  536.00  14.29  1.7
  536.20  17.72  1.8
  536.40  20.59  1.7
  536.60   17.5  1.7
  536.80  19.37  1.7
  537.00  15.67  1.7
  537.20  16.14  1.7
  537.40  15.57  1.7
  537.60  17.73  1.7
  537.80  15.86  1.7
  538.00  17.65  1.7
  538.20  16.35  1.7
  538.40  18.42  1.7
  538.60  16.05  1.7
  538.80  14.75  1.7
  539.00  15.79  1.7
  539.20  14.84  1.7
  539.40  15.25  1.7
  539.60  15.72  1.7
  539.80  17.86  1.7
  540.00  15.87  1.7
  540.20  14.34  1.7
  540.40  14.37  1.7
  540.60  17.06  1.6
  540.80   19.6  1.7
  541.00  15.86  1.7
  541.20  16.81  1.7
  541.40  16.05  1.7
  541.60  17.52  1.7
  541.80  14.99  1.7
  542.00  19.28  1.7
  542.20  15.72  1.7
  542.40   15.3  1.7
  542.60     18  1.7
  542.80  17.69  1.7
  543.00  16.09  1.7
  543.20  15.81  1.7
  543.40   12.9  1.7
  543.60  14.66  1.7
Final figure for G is 0.10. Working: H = -0.32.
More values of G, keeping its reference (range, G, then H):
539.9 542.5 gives 0.00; 0.05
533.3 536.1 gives 0.00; -0.04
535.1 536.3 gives 0.04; 0.21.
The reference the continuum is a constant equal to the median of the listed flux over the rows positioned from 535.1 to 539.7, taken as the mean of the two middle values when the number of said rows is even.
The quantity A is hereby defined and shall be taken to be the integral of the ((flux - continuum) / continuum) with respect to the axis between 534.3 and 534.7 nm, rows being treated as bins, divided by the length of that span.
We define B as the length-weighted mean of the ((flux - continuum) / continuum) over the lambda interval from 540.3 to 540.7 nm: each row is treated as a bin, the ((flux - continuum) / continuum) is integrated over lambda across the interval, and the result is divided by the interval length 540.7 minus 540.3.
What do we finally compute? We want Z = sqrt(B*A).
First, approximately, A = -0.05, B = -0.02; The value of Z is 0.03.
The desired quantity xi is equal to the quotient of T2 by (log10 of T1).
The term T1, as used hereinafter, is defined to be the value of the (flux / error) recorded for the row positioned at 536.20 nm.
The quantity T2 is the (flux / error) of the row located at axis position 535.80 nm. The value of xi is 11.5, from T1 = 9.8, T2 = 11.5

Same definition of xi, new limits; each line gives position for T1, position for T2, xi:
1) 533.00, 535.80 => 11.4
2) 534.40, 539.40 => 9.8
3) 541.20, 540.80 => 11.6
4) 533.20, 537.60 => 10.4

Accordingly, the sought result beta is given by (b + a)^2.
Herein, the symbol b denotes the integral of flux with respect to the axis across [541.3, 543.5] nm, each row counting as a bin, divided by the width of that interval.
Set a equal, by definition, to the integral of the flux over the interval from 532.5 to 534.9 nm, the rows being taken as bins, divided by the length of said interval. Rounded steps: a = 16.9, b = 16.3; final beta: 1100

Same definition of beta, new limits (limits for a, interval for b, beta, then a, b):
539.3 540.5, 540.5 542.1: 1070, 15.6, 17.1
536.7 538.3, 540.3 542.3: 1123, 16.8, 16.7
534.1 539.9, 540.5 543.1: 1130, 16.7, 16.9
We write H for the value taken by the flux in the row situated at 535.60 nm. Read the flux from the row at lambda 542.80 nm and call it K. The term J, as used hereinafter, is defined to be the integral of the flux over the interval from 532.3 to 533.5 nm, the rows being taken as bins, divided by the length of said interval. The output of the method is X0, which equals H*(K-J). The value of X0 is 23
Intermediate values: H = 15.99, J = 16.3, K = 17.69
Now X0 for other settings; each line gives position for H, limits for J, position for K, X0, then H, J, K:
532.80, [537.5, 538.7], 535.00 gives 56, 17.15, 17.0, 20.29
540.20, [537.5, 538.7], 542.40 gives -25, 14.34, 17.0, 15.3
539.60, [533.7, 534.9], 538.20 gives -3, 15.72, 16.6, 16.35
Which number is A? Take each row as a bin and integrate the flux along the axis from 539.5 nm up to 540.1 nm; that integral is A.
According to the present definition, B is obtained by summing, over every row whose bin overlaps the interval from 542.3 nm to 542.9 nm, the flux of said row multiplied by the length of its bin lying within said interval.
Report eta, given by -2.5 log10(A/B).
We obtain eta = 0.033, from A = 9.9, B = 10.2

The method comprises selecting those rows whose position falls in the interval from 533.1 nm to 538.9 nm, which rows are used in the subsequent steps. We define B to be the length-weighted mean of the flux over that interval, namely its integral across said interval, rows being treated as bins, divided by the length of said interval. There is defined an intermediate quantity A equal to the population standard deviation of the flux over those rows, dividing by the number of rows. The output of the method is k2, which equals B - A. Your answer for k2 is 15.2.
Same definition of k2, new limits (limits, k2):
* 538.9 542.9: 14.9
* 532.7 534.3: 15.5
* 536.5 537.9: 15.5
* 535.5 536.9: 15.8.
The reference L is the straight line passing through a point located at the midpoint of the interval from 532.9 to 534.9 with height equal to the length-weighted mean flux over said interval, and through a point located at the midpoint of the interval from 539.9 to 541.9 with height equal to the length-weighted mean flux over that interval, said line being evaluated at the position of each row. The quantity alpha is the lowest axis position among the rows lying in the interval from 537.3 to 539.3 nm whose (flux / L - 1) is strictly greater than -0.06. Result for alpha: 537.40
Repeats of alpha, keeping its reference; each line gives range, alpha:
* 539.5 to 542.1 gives 539.60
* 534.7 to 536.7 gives 534.80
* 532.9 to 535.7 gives 533.00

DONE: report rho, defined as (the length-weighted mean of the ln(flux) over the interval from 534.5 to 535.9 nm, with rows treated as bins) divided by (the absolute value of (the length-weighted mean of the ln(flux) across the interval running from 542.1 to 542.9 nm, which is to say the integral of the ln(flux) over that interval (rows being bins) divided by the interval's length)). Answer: 1.01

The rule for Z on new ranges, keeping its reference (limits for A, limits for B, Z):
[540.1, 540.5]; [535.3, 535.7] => 0.04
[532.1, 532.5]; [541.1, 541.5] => 0.01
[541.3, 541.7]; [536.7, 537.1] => 0.06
